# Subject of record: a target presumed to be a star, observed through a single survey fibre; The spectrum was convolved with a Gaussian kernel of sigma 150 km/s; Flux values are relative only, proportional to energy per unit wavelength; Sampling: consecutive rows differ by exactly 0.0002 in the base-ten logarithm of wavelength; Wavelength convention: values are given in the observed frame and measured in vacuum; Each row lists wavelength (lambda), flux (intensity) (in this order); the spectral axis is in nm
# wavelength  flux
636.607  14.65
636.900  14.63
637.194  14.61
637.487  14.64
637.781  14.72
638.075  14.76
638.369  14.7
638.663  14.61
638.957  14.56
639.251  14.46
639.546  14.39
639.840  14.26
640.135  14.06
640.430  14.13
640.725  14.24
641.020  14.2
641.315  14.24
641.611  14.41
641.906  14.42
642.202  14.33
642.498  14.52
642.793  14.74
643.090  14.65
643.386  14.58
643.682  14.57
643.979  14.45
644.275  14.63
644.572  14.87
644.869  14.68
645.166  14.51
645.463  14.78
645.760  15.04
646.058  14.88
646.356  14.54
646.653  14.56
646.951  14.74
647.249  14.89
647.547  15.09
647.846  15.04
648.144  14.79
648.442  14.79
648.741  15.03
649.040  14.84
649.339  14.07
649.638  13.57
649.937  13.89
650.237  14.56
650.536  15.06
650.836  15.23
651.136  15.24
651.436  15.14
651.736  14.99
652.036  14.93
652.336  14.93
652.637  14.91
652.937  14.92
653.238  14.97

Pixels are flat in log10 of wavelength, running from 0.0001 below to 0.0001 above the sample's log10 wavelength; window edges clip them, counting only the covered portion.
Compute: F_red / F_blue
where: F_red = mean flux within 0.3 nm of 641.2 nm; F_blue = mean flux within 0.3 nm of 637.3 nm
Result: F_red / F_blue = 0.97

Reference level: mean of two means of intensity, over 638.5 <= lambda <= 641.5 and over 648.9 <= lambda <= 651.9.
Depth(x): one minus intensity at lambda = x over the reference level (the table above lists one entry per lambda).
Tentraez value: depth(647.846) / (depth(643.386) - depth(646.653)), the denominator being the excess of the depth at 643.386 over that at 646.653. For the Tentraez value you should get 28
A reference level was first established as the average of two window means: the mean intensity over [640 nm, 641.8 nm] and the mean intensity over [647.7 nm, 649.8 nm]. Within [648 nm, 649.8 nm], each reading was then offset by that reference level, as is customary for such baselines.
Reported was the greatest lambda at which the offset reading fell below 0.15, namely 649.638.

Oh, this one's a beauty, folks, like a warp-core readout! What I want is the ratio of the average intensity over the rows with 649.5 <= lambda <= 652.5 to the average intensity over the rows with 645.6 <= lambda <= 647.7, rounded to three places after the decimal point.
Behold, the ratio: 0.996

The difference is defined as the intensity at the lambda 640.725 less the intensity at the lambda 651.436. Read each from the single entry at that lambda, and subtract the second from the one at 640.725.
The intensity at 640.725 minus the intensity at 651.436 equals -0.90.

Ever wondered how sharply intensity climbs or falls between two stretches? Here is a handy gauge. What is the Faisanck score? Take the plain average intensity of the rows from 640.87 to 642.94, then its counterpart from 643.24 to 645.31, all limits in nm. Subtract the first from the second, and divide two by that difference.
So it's 10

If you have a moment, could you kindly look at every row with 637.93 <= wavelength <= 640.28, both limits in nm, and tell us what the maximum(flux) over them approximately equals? 14.76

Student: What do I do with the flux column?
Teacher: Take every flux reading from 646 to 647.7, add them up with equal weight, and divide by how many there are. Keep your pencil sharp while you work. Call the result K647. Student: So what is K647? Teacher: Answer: 14.8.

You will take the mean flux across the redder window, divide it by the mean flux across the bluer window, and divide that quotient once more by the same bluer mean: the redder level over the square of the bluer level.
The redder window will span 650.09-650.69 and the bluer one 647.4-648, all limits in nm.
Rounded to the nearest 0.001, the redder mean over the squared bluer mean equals 0.065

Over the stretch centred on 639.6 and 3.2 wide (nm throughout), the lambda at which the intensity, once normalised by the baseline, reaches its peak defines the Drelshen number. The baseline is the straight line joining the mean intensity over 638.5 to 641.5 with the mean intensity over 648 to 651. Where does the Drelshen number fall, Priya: 638.075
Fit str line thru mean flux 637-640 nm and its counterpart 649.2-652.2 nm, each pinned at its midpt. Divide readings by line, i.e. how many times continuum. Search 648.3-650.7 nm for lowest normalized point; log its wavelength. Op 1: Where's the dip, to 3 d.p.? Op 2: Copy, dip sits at 649.638 nm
